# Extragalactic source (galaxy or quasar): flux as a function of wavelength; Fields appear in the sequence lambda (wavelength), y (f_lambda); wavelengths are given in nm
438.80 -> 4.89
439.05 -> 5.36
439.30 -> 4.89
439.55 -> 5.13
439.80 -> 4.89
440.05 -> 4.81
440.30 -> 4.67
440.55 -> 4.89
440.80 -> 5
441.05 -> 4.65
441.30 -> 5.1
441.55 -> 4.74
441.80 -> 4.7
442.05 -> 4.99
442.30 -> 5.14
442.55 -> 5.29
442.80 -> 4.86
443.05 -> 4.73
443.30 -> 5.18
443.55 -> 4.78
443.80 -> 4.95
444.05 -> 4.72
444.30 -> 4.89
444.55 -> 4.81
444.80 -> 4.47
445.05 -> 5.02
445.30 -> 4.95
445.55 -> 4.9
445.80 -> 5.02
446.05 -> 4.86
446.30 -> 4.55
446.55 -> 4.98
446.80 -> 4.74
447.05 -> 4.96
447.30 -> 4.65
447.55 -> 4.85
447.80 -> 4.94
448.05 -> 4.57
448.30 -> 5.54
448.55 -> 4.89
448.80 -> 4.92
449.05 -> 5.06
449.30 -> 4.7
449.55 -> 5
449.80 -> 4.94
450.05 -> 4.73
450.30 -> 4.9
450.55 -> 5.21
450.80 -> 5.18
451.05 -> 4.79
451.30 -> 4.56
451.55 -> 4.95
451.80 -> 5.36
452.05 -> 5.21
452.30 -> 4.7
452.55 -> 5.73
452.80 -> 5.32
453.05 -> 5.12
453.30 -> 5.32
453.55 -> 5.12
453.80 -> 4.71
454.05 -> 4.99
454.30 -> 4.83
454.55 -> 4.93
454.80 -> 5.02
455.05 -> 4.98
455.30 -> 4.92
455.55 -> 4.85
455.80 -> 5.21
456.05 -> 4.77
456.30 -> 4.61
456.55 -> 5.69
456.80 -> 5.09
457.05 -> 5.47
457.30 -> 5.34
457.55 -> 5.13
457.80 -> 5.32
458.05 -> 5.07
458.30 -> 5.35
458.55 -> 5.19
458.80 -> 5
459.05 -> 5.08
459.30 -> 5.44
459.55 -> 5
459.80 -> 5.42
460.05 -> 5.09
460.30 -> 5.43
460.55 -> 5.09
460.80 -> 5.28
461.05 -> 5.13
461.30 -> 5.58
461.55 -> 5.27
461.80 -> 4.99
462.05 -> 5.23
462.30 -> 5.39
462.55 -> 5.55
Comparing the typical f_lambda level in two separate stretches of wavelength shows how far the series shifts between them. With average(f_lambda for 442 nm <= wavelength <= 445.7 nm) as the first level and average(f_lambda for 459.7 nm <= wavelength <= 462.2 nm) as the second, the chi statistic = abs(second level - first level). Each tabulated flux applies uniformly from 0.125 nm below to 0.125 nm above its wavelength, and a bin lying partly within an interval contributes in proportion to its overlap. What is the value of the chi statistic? 0.34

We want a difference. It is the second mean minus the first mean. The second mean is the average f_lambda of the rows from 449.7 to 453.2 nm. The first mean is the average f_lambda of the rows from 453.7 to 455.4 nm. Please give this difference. 0.14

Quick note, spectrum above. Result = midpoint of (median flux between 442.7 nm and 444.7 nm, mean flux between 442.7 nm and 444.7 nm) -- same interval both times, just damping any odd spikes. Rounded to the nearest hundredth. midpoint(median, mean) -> 4.85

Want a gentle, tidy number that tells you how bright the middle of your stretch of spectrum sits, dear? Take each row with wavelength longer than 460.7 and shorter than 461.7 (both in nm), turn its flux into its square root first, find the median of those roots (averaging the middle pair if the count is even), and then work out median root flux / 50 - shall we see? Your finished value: 0.0459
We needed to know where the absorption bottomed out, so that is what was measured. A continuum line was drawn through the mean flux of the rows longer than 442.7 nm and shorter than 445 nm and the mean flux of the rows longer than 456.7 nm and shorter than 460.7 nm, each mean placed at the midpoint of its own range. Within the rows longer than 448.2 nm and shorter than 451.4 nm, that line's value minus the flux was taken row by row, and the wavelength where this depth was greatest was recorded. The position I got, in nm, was 451.30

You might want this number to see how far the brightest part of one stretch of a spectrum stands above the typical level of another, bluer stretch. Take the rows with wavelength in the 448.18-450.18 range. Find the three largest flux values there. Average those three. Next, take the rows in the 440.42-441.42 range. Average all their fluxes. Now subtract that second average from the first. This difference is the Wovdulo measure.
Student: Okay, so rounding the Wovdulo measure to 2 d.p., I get 0.29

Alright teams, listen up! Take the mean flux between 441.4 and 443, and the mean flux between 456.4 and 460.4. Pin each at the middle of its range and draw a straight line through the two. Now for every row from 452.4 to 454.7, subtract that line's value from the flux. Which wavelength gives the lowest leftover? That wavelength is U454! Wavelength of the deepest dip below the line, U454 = 453.80 nm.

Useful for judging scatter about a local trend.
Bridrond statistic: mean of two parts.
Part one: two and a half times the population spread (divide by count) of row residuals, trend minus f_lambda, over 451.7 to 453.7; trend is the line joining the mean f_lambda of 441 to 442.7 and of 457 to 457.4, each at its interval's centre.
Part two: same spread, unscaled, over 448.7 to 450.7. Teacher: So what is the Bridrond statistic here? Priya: 0.417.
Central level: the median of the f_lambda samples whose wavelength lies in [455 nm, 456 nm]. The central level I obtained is 4.95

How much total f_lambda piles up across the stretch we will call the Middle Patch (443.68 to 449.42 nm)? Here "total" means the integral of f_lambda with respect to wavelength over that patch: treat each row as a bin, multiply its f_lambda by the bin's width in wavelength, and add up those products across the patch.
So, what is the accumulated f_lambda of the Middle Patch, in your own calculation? 28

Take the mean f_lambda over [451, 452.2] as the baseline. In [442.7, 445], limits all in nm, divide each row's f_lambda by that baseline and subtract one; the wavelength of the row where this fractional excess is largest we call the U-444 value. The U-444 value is 443.30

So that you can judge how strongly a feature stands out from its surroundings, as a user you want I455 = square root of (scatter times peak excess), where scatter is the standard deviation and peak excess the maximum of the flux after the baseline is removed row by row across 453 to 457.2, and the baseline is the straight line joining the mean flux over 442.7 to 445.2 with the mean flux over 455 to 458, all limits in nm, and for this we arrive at 0.39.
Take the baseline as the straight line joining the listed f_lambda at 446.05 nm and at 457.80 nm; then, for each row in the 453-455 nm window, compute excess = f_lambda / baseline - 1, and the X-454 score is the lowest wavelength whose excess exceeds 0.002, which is 453.30 nm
